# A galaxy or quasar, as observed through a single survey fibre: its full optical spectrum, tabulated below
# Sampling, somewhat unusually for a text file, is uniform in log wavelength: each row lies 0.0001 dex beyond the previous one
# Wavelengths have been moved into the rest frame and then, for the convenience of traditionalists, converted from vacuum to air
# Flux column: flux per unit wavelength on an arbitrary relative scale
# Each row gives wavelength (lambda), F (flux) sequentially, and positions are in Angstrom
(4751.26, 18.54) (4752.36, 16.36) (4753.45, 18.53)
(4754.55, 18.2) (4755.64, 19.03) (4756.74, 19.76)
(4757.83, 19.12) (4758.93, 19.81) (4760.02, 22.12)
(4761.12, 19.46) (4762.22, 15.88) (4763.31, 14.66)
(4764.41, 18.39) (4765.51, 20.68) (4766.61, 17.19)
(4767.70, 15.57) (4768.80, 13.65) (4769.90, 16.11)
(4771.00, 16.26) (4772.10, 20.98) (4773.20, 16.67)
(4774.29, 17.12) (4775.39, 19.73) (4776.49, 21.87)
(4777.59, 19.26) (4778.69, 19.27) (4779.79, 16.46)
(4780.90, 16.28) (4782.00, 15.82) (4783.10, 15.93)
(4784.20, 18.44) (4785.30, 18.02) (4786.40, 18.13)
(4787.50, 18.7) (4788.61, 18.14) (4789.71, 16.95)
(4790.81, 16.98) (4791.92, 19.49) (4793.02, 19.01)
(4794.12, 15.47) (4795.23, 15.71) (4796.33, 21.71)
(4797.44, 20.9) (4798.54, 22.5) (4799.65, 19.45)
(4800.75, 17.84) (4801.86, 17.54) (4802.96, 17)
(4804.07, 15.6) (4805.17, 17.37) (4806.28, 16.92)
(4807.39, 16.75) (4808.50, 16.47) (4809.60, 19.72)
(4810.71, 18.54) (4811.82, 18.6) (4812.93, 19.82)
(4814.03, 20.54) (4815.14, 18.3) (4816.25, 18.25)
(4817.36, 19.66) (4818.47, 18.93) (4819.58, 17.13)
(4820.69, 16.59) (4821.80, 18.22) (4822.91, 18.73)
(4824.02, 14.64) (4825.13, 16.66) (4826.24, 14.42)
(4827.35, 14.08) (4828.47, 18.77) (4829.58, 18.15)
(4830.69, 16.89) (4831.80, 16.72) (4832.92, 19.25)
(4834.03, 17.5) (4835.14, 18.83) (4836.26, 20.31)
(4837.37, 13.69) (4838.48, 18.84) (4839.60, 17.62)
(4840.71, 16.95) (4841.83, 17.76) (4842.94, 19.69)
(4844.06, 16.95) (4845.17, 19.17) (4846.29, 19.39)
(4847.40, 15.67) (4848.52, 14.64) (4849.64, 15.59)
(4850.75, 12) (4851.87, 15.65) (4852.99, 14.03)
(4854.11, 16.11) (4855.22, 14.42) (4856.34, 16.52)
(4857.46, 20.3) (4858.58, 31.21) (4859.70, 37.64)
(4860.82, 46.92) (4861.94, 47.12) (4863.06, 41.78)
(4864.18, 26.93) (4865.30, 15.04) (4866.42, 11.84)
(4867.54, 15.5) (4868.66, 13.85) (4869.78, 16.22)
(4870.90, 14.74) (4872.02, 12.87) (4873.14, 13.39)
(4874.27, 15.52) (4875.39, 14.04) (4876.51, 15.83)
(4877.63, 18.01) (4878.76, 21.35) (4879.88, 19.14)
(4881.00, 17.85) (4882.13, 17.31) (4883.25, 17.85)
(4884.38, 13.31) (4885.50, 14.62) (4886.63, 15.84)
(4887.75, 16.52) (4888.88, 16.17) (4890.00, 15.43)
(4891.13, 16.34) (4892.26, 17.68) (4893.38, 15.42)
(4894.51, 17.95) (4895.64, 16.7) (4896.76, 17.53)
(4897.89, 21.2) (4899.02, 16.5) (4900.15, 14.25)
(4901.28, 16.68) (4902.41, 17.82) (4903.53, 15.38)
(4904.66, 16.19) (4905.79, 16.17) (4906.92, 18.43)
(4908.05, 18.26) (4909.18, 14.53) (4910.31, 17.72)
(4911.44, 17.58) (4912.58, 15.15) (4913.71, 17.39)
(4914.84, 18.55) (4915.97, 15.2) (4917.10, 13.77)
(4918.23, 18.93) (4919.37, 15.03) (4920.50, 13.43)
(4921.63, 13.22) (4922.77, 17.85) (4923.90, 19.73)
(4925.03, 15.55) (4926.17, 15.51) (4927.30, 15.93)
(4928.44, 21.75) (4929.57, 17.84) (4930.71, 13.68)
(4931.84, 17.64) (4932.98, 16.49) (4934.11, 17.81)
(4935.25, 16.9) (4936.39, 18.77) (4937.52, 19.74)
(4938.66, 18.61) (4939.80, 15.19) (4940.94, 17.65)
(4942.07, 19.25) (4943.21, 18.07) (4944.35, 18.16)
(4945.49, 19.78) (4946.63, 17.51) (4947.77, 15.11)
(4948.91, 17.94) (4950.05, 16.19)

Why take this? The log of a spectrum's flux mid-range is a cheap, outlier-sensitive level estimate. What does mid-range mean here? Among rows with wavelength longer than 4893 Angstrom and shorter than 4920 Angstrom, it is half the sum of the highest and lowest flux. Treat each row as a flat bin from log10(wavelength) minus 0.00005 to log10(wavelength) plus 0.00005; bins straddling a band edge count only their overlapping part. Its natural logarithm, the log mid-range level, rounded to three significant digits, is 2.86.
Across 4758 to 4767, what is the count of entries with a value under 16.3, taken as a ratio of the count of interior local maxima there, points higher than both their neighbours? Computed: 1.0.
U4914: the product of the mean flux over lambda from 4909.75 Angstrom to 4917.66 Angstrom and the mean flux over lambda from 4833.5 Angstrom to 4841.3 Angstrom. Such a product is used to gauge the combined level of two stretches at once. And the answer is 291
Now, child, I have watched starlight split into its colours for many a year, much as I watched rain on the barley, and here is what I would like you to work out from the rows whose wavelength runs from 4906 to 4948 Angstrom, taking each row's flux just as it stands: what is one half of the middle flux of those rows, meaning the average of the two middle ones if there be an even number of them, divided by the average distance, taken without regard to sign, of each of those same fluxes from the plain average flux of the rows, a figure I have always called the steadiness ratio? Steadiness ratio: 5.2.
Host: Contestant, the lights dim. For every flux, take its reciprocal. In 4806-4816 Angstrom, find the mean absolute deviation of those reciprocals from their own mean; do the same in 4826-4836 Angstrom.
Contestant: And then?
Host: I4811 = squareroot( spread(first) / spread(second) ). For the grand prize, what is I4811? 0.81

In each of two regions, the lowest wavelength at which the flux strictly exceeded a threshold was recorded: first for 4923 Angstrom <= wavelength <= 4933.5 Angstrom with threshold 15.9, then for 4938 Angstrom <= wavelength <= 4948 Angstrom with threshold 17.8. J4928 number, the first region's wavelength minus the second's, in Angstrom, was -14.8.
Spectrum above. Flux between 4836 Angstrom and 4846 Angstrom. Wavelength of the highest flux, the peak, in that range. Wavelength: 4836.26 Angstrom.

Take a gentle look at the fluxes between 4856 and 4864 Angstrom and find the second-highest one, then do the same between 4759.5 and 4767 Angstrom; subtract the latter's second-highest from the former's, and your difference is 26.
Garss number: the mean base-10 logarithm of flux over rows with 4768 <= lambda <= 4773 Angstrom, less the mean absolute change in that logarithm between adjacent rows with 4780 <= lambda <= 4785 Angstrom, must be 1.19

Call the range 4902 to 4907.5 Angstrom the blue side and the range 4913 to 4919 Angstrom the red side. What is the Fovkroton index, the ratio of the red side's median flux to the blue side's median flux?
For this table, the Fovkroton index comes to 1.07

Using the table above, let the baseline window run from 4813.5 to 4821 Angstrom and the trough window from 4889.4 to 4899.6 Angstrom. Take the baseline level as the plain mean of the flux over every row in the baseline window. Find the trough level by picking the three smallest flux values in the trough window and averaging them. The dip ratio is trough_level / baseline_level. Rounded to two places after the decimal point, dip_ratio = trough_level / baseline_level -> 0.85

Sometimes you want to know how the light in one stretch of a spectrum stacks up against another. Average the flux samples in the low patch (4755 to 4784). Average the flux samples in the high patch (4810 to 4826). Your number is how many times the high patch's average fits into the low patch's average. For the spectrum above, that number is 0.99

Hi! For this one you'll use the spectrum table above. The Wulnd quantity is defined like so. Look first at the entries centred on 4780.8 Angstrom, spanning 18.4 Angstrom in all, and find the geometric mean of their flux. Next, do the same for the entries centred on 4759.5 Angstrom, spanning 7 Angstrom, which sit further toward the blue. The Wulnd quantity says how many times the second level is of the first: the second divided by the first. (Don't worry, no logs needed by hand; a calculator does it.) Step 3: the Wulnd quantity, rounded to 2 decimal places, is 1.07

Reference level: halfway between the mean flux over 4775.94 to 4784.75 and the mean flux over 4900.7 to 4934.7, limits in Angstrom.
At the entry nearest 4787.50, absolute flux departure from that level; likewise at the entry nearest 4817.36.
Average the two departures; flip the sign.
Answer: -1.9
